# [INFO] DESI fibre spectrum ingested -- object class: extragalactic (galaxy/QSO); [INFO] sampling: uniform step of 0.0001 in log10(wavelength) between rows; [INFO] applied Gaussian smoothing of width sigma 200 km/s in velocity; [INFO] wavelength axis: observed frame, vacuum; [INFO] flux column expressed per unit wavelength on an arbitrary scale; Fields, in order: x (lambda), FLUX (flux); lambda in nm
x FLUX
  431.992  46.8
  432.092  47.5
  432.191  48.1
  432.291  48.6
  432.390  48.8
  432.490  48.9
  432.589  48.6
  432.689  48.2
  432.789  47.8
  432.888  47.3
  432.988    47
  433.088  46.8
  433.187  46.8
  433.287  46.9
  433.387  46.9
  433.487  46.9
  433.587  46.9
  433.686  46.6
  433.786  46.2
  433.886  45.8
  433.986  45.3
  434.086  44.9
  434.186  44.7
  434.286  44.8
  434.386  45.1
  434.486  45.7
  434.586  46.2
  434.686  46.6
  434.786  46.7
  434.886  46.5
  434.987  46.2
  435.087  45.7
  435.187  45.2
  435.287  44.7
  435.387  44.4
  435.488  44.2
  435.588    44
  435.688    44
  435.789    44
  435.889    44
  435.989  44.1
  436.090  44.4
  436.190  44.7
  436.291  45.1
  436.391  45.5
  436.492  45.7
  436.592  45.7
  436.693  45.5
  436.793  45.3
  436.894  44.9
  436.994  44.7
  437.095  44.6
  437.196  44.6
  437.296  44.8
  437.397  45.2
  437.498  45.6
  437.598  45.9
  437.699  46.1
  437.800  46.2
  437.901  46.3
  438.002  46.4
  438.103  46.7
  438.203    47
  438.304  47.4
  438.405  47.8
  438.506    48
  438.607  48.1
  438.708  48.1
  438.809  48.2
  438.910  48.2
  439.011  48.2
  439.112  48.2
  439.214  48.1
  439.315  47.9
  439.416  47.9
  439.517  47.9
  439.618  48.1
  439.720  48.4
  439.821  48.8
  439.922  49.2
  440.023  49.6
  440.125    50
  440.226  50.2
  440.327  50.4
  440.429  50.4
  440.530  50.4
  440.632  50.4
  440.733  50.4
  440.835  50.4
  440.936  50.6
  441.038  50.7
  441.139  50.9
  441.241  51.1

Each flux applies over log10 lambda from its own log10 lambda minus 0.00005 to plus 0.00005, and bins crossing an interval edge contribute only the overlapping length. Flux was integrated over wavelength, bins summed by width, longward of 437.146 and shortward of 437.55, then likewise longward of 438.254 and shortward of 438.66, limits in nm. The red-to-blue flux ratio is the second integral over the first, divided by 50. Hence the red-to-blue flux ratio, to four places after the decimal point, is 0.0213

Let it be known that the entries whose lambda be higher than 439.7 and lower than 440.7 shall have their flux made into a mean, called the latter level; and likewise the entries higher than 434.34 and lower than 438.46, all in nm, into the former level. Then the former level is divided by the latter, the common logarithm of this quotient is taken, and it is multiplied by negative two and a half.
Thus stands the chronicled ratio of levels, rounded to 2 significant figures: 0.10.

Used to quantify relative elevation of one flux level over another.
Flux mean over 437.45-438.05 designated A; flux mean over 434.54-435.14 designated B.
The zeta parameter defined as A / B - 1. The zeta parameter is -0.005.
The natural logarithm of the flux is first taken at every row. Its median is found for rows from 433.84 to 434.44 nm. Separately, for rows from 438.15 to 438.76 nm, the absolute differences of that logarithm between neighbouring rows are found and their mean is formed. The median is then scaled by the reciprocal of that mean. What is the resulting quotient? 823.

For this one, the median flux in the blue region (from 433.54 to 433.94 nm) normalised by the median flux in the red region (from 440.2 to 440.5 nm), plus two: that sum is 2.92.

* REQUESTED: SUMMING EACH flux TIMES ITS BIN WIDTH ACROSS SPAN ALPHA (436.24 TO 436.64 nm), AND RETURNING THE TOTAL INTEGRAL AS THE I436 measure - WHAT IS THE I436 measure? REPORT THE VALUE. 18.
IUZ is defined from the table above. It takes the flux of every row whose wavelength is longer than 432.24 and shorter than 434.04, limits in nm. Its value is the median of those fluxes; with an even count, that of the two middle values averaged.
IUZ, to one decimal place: 46.9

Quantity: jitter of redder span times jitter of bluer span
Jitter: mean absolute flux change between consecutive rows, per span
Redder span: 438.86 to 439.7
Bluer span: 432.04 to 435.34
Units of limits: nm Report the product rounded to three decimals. 0.022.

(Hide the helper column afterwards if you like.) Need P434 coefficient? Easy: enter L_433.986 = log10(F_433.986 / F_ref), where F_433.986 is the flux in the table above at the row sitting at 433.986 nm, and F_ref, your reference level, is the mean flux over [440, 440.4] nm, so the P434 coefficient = -0.043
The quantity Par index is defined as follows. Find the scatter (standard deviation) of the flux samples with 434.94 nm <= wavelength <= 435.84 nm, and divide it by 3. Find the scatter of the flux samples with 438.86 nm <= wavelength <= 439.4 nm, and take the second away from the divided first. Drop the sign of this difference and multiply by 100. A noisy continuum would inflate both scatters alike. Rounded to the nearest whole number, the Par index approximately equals 14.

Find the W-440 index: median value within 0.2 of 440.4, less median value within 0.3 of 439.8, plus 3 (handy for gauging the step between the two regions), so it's 4.8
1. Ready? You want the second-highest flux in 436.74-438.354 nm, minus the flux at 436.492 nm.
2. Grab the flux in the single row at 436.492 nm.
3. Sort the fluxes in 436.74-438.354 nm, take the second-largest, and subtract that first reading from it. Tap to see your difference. 1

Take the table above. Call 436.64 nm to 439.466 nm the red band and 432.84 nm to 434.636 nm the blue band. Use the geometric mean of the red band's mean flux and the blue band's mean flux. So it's 46.4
